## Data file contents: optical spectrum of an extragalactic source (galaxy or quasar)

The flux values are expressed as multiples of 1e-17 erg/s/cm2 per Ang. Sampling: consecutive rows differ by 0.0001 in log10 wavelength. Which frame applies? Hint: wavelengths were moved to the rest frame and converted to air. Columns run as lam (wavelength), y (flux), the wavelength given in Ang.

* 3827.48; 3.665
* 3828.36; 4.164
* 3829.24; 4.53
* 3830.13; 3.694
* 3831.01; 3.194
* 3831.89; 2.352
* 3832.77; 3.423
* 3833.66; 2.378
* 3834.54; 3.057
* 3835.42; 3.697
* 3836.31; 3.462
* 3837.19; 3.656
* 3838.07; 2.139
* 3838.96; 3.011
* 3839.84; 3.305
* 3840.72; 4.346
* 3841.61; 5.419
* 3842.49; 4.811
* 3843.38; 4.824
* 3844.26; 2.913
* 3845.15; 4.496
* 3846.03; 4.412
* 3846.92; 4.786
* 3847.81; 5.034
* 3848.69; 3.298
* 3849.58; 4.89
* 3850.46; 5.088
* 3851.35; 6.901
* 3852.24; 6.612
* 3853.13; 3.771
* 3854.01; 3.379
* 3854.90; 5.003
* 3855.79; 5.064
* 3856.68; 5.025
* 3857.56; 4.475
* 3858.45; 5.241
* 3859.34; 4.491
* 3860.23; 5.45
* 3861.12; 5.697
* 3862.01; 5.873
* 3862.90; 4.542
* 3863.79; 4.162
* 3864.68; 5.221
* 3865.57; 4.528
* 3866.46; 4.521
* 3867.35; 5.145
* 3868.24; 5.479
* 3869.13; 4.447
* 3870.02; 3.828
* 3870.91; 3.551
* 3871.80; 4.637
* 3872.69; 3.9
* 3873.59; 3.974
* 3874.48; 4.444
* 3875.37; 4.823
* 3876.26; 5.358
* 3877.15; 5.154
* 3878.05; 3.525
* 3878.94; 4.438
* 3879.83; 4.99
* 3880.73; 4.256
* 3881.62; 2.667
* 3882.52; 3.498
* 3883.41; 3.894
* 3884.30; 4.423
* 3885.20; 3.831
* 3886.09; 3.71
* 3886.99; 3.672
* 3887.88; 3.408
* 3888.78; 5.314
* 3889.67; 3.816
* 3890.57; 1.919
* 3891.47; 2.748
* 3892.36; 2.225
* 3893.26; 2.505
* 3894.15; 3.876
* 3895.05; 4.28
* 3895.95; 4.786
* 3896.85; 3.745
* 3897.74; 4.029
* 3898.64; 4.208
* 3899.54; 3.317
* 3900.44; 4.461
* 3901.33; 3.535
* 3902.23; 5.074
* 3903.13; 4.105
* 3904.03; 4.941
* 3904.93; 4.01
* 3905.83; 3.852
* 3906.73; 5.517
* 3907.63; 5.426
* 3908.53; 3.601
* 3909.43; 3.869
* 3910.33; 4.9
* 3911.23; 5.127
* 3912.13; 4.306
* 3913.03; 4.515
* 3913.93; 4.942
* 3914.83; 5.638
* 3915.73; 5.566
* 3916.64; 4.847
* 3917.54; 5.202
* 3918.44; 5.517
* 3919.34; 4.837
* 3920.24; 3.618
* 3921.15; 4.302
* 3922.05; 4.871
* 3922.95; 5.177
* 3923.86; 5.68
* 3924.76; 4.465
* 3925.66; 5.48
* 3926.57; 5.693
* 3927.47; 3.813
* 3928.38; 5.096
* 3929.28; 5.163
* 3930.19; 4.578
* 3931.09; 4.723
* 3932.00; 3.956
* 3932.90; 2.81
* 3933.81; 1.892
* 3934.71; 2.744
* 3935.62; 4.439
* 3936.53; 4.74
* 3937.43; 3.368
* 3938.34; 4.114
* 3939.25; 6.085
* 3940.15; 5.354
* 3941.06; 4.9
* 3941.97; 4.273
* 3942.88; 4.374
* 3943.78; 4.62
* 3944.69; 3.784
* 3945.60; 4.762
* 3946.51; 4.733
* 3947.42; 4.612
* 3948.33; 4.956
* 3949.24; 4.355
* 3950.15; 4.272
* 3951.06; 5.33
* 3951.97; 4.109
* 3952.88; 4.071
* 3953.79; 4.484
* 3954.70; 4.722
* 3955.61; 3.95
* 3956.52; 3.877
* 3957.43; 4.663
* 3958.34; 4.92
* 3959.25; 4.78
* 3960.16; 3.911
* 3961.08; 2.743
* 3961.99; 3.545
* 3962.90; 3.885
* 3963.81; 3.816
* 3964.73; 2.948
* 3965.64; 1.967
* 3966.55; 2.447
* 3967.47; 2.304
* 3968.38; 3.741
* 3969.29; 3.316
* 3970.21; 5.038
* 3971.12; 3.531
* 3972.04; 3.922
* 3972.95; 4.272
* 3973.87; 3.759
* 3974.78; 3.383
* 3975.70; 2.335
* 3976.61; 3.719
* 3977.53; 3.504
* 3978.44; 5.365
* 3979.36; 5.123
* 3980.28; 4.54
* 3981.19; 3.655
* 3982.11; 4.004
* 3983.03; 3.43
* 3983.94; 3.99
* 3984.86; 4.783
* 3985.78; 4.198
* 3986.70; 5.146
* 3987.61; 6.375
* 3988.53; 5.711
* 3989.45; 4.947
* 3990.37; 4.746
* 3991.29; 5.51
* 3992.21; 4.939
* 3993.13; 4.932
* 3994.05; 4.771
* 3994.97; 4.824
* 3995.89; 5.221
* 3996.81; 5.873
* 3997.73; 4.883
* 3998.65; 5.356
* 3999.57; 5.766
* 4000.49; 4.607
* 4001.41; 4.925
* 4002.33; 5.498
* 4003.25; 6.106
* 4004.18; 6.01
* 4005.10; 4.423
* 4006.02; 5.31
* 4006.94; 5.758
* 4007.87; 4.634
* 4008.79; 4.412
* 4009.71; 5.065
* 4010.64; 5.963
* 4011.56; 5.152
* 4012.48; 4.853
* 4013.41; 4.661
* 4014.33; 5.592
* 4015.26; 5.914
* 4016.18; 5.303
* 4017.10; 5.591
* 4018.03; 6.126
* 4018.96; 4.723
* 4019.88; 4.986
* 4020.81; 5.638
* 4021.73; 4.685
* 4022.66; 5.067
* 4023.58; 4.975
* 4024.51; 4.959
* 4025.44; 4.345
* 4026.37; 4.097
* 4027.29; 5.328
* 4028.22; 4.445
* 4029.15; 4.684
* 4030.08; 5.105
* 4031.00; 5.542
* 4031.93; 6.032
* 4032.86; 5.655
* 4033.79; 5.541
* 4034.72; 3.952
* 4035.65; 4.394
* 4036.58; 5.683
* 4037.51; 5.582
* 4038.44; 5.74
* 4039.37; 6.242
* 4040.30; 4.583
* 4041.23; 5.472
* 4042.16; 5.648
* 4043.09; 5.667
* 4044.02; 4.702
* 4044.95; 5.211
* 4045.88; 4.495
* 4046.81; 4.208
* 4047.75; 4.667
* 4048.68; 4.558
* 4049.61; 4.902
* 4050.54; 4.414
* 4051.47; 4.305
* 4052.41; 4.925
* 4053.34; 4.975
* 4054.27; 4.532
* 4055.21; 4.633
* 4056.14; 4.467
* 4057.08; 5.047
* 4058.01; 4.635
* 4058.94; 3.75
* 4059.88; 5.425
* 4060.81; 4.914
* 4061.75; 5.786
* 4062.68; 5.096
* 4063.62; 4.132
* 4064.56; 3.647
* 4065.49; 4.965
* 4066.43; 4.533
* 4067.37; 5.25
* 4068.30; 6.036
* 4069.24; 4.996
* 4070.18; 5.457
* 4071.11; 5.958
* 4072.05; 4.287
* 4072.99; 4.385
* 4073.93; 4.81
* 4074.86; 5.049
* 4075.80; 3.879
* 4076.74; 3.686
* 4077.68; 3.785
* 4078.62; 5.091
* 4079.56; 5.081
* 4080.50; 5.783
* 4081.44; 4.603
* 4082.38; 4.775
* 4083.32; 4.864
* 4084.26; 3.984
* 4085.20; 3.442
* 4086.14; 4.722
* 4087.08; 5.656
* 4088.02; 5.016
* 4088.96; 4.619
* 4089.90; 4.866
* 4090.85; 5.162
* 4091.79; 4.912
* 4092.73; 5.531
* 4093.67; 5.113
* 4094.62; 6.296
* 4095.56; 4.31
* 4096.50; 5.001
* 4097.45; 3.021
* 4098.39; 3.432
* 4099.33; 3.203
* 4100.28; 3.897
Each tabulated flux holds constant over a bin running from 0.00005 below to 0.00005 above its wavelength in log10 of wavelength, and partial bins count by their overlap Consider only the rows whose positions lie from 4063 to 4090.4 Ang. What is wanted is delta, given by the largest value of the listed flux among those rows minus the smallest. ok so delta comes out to 2.59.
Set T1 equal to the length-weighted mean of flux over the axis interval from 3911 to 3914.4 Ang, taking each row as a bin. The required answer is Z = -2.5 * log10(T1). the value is -1.68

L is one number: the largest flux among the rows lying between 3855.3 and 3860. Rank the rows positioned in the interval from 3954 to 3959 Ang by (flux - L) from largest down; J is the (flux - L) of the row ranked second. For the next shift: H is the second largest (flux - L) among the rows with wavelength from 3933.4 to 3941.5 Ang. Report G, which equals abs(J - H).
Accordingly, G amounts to 0.6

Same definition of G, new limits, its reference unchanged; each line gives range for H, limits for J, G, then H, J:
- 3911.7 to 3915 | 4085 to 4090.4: 0.1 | -0.3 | -0.2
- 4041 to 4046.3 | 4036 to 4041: 0.1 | 0.4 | 0.5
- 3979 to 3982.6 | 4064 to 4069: 0.7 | -0.7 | 0.0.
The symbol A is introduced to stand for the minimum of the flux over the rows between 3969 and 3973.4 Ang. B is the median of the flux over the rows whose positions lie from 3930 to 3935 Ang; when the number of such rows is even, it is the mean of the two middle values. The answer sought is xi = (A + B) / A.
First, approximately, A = 3.316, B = 3.4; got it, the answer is 2.02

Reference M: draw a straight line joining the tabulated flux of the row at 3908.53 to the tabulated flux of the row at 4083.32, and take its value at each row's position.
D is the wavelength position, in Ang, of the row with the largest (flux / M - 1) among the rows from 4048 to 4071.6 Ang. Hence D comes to 4068.30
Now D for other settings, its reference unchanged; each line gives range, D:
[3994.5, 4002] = 3996.81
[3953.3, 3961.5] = 3958.34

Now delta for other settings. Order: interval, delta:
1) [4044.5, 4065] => 2.14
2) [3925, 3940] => 4.19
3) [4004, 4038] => 2.17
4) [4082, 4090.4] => 2.21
